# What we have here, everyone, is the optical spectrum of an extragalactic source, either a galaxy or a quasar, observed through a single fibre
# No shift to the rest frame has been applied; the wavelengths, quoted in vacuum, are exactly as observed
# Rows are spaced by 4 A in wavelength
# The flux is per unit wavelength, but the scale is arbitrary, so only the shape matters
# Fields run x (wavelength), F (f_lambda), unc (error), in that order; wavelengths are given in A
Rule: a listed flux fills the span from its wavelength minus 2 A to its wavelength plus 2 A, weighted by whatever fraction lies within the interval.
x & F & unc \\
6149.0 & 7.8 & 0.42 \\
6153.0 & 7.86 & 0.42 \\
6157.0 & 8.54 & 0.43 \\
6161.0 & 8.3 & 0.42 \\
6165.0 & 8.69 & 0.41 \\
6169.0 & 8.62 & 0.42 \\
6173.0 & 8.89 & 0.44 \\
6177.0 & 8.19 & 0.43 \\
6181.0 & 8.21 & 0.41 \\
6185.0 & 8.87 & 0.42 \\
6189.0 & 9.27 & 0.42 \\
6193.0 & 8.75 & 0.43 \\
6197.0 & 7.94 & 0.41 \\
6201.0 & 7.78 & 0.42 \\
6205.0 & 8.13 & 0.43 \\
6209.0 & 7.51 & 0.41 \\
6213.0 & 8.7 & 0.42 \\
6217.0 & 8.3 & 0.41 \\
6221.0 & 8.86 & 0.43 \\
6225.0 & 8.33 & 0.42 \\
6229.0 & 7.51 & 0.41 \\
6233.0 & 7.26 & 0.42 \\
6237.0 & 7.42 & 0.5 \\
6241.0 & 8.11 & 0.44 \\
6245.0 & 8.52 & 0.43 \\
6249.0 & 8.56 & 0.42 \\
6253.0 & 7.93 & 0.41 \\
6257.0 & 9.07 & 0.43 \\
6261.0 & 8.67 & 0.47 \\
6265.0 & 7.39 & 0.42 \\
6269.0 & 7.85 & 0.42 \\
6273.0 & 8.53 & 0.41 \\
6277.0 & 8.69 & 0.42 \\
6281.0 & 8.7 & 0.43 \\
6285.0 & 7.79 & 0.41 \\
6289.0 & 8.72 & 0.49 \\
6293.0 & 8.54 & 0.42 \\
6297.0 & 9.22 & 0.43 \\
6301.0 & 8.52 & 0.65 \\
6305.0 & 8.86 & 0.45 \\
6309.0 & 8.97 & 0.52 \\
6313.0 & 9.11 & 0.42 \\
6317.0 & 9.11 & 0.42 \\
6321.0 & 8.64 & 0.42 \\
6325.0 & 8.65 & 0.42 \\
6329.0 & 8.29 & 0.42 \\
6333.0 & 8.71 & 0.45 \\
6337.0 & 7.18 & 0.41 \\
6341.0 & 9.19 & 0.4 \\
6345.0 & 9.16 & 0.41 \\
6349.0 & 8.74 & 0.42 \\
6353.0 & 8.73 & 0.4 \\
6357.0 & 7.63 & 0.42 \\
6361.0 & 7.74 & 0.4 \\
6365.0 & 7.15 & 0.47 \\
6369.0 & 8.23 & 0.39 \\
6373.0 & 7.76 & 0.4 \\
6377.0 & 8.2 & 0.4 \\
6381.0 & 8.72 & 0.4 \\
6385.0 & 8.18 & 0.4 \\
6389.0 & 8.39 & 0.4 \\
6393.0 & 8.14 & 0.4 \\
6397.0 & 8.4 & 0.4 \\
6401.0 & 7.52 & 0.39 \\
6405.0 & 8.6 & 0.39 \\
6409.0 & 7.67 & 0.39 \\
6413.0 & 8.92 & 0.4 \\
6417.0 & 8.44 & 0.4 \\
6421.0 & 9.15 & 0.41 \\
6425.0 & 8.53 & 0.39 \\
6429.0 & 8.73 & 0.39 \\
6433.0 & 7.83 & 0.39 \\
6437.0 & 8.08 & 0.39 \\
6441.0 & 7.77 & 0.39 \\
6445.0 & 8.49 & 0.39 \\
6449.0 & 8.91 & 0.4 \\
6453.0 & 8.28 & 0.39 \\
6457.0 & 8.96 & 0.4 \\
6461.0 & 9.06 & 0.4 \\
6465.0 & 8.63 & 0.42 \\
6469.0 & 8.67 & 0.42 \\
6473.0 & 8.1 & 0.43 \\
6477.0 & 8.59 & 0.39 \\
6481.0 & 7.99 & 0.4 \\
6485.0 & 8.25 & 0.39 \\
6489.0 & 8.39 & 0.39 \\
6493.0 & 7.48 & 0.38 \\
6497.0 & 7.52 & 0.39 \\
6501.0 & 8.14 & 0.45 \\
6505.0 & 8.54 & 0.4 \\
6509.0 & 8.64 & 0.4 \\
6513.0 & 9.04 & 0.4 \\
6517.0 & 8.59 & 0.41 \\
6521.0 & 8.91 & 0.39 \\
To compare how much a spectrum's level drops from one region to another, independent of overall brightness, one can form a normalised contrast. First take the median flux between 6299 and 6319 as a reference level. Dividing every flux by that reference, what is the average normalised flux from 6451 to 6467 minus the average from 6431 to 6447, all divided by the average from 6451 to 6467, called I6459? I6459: 0.08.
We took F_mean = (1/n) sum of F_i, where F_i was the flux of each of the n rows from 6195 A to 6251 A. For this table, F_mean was 8.07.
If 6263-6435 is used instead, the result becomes 8.40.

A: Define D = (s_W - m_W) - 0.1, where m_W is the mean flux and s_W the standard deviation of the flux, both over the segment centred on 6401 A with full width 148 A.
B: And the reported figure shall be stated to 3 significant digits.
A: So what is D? -7.91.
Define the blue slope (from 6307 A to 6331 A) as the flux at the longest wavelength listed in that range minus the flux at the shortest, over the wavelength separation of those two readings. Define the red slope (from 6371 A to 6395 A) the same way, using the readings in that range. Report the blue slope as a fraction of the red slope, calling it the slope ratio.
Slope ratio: -1.8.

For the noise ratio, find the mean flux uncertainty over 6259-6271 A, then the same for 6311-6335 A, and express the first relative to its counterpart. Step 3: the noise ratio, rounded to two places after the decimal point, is 1.03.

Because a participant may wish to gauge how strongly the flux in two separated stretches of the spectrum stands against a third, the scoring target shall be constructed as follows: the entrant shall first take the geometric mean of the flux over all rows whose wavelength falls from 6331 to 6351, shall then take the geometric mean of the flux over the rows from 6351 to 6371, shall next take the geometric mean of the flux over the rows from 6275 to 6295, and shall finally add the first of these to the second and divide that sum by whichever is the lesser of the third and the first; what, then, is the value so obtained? 1.939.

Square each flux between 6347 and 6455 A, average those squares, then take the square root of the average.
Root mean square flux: 8.3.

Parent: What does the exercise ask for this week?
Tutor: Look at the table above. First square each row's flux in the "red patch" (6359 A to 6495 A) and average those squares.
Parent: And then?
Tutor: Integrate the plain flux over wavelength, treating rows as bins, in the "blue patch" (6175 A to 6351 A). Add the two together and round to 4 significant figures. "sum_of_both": 1551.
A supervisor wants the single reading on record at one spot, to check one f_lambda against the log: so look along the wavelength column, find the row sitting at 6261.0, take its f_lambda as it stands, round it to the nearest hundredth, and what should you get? 8.67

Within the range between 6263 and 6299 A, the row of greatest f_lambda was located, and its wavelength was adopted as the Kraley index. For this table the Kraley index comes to 6297.0 A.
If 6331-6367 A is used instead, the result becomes 6341.0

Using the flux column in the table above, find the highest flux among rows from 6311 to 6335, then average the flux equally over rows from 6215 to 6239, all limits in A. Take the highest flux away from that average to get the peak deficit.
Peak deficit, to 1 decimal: -1.2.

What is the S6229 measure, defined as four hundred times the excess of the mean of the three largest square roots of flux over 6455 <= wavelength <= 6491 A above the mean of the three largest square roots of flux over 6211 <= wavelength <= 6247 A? 14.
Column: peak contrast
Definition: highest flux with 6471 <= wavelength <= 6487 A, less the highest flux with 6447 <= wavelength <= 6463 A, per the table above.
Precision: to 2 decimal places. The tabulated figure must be -0.47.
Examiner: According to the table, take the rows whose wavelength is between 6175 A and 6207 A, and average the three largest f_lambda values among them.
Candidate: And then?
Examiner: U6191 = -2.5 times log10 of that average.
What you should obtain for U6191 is -2.38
